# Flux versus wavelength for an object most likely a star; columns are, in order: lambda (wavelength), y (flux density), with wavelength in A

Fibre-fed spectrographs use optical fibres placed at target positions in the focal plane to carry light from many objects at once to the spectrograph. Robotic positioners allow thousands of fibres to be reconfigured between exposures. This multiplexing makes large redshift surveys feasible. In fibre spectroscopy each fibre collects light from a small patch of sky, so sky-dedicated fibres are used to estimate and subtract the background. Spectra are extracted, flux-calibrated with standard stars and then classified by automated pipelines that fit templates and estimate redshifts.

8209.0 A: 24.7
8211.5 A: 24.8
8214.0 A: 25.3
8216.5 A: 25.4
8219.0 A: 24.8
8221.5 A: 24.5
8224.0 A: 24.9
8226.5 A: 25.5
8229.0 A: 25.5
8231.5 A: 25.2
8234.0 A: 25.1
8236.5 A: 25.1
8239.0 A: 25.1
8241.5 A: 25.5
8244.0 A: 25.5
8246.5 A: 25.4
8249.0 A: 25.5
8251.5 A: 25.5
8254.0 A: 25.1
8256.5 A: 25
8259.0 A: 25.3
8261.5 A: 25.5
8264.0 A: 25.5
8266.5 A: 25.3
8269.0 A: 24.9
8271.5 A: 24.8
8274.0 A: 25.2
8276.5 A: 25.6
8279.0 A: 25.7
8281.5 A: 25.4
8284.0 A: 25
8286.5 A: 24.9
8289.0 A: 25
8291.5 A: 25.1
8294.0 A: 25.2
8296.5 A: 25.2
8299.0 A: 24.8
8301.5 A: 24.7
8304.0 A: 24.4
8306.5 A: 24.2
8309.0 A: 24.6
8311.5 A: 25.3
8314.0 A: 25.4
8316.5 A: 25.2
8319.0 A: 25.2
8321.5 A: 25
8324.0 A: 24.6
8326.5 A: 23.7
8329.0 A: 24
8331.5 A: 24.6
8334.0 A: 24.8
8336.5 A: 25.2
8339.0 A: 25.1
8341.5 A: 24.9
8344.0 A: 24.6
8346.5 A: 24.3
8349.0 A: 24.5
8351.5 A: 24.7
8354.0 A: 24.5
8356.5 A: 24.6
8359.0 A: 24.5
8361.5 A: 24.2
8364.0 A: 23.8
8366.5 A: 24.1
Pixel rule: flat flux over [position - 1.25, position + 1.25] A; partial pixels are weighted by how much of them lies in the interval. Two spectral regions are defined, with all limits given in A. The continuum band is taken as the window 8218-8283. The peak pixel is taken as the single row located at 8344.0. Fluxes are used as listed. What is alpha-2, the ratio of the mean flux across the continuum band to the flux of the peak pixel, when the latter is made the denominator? 1.03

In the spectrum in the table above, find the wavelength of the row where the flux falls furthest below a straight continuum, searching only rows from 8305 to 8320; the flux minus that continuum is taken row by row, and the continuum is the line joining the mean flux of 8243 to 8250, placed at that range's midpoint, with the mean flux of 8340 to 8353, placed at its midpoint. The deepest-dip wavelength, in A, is 8306.5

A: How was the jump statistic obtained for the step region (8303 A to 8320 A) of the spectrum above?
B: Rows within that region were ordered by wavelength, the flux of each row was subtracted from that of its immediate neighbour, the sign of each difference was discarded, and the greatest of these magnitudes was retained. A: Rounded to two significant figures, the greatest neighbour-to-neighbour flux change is 0.70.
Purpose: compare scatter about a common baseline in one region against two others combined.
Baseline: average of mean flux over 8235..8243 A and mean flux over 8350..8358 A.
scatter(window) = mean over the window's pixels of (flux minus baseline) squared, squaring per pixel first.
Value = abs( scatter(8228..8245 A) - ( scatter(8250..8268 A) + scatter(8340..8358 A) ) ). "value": 0.16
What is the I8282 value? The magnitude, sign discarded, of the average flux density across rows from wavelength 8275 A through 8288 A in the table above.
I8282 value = 25.3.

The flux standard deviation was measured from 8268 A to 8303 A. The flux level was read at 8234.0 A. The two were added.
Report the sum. 25.4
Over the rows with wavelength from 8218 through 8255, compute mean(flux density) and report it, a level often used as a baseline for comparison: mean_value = 25.2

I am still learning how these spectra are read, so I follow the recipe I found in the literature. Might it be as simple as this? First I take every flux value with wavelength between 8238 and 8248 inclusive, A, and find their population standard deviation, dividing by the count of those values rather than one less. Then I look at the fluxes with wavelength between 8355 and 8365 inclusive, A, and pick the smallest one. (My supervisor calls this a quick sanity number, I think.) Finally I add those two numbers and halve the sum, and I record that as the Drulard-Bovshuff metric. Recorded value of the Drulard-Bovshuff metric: 12.0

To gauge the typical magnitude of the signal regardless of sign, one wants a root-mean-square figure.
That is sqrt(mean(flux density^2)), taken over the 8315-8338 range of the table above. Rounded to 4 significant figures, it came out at 24.71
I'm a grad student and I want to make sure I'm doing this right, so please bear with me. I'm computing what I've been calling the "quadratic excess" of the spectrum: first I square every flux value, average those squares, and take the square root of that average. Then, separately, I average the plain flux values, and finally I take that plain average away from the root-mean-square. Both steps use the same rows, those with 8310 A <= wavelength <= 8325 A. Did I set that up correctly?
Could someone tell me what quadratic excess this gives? 0.001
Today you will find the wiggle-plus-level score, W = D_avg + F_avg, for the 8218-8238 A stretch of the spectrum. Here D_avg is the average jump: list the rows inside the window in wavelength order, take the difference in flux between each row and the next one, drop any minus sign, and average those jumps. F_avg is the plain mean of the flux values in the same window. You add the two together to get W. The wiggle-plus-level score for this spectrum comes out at 25.3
